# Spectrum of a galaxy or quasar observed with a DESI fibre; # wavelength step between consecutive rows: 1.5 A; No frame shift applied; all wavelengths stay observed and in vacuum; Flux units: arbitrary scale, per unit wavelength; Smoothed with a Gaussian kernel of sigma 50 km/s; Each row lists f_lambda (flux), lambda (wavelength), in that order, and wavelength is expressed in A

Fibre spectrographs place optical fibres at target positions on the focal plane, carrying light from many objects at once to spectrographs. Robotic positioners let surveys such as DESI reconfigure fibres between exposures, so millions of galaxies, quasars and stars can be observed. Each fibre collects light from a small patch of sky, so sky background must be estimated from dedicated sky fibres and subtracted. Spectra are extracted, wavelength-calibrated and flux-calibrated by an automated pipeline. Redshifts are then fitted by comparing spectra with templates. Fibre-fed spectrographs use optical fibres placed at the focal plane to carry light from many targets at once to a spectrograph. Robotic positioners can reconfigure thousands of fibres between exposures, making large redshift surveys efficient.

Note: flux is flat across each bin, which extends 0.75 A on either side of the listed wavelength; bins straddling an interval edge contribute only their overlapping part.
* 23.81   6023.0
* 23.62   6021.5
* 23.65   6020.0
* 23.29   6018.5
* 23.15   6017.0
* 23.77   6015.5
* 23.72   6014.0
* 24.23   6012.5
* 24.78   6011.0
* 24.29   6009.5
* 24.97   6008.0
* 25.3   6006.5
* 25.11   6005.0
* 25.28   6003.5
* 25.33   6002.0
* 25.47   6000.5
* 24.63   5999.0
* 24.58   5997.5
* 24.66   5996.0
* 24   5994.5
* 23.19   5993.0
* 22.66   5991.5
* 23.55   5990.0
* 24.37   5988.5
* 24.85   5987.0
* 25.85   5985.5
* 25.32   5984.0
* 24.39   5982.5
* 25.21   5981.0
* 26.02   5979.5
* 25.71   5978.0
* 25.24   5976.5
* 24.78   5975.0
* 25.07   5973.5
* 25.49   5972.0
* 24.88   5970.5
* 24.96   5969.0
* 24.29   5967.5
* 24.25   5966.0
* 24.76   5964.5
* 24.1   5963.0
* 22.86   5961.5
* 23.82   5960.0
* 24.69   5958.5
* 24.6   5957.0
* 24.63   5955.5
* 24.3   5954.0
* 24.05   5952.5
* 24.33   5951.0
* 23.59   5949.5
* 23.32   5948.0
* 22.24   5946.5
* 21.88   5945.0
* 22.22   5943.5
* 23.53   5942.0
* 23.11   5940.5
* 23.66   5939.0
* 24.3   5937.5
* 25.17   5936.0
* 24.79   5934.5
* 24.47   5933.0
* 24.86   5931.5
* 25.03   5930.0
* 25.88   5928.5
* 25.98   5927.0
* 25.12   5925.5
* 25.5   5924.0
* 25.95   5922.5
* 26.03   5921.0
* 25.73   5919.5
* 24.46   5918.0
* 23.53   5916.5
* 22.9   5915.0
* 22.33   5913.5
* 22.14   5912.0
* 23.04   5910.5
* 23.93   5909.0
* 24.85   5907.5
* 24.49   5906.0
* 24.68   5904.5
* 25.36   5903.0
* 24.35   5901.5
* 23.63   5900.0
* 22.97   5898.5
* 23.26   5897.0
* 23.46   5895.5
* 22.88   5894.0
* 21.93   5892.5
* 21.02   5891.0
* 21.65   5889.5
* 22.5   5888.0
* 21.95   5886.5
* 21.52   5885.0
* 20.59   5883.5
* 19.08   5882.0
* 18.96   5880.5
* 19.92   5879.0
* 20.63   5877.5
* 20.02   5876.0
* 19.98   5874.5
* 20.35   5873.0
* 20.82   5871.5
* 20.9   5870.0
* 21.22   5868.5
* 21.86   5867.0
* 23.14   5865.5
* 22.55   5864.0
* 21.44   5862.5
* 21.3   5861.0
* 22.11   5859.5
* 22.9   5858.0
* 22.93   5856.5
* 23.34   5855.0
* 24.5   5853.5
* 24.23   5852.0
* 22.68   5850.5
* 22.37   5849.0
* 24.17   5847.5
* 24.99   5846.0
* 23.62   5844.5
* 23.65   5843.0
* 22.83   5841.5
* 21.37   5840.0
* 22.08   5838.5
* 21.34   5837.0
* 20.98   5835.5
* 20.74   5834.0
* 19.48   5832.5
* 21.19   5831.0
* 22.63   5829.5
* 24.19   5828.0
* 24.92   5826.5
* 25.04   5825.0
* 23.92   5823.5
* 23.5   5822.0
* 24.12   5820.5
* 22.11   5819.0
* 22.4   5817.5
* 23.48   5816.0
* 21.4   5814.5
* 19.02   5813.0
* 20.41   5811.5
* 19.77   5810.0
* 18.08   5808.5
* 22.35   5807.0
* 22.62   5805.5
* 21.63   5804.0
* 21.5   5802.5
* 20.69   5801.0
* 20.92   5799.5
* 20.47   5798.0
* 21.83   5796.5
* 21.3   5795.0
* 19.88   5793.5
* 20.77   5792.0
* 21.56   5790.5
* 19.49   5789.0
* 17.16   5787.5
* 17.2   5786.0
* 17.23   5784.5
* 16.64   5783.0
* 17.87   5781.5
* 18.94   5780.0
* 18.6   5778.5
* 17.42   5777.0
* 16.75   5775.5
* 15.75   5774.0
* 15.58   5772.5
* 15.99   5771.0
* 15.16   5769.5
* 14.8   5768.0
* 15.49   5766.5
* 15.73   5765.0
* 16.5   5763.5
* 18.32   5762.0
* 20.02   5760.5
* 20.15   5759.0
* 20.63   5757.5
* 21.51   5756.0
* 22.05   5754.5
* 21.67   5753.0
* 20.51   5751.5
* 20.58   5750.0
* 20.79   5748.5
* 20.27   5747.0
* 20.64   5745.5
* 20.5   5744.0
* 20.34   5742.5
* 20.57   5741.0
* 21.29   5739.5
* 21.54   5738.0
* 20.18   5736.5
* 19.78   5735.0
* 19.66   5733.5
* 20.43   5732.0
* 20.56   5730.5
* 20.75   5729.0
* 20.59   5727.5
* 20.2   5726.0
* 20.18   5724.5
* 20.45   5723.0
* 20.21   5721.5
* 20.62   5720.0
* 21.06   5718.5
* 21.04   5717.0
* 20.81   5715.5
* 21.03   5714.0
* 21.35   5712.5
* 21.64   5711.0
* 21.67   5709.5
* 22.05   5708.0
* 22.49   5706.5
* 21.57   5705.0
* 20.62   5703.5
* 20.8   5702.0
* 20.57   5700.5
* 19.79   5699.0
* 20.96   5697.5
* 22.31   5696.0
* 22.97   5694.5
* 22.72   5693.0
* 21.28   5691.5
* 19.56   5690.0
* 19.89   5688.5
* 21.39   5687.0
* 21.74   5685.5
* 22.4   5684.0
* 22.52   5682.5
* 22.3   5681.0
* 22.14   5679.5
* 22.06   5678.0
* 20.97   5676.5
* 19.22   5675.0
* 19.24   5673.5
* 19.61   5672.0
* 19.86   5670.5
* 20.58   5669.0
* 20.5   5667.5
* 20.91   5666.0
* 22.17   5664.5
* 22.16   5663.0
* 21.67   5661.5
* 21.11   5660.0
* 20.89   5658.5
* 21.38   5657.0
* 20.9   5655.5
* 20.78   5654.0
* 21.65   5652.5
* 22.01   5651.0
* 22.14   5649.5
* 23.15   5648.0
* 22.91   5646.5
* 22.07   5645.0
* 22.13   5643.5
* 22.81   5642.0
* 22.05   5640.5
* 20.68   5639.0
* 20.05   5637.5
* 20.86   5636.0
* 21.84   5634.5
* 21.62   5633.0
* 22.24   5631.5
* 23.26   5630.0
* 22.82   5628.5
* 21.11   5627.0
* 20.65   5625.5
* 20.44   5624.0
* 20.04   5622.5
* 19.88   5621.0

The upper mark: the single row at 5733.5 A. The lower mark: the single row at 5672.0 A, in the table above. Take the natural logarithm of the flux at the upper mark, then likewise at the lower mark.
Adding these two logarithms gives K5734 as 5.95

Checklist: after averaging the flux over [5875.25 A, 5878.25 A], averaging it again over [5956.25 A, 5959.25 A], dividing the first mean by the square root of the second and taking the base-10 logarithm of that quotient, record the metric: 0.61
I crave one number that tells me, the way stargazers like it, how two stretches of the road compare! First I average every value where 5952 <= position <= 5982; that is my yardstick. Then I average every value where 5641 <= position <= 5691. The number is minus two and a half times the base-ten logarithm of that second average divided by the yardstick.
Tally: 0.16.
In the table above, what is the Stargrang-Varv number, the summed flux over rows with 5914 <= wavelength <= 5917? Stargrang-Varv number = 46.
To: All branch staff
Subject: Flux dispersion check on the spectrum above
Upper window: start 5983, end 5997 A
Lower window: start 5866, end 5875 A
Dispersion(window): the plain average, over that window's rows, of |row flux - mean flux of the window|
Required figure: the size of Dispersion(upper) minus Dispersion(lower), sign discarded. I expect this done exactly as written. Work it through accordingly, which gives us 0.35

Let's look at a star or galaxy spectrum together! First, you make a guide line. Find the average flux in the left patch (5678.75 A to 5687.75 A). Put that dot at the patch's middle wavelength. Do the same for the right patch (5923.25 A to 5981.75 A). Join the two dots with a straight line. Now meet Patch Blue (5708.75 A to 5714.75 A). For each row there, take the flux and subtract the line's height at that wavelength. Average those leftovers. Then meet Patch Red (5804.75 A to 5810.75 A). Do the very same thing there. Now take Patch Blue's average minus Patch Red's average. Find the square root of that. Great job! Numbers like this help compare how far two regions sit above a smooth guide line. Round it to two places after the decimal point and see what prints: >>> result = 1.25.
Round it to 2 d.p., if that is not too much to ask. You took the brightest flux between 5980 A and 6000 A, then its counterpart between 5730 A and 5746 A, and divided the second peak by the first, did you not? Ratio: 0.83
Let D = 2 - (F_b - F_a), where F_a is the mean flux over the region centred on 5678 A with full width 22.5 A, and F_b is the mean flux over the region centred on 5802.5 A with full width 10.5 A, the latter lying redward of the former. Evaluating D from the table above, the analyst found 1.5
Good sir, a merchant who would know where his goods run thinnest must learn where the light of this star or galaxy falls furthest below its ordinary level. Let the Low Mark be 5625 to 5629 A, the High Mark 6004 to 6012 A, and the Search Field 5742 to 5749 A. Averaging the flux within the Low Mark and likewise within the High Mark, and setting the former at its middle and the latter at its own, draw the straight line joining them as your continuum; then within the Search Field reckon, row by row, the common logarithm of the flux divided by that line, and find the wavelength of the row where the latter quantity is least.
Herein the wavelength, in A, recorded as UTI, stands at 5747.0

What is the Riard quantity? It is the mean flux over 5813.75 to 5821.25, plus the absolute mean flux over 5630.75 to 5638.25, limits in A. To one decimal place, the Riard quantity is 44.0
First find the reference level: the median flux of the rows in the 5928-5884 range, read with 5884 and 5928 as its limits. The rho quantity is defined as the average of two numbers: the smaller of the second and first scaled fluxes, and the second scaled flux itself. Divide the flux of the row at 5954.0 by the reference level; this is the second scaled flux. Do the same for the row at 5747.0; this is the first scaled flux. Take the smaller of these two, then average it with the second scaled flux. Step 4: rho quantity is 0.95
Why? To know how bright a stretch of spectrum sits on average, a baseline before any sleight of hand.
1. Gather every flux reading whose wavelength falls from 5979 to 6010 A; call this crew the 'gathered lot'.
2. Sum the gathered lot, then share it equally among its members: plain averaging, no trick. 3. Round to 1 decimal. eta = 24.7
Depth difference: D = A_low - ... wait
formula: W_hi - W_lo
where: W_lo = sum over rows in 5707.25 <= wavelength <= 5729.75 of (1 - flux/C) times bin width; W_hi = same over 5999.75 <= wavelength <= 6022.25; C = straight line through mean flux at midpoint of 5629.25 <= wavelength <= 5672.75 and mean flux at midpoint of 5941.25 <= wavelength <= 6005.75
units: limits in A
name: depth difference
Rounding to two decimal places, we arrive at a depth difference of -0.95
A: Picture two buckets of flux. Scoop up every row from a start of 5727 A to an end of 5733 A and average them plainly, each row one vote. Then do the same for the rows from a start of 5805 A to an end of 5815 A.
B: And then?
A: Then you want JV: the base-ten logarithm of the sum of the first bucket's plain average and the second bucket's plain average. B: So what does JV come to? 1.61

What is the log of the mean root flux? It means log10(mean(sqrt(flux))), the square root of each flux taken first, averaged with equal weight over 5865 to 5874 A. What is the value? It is 0.66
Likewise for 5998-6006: 0.70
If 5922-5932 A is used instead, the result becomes 0.70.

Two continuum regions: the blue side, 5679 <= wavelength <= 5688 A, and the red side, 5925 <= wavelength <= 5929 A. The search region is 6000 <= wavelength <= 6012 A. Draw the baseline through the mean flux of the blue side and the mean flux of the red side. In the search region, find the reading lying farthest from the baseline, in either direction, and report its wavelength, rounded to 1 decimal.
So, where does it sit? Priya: 6009.5 A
